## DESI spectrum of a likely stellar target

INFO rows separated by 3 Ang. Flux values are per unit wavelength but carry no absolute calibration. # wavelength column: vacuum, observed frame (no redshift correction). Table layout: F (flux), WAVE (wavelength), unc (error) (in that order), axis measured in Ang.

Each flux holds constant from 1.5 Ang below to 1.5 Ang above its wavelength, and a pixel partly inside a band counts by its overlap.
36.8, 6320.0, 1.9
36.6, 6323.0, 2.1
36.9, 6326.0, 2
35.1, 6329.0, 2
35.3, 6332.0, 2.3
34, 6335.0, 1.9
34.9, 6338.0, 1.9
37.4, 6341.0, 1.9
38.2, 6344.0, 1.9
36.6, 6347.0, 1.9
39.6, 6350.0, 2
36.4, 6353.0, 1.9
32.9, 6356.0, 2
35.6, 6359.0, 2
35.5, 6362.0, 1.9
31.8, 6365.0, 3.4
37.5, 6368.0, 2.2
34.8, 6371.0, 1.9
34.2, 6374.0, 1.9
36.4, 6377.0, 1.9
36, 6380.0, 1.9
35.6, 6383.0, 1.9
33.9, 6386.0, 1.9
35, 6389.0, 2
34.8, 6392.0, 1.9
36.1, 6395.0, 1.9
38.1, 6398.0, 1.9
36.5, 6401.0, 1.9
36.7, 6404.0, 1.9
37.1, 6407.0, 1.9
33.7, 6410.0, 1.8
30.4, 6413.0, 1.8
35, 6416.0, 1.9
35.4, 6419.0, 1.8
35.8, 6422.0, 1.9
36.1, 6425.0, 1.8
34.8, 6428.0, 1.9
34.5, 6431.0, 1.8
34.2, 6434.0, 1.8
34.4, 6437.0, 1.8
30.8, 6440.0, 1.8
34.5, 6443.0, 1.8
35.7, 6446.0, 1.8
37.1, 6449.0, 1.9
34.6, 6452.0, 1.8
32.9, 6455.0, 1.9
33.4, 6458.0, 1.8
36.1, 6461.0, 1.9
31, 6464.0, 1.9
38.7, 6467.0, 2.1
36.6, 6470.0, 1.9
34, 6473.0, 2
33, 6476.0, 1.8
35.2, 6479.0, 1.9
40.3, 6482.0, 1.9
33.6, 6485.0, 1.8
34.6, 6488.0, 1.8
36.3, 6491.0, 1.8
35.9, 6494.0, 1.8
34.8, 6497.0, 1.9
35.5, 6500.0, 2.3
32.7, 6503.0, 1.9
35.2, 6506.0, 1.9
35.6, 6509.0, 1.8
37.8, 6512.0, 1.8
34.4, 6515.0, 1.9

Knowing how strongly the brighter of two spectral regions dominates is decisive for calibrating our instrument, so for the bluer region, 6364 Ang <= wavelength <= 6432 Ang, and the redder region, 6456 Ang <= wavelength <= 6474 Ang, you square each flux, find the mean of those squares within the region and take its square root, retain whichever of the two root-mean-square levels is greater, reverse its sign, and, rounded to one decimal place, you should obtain -35.3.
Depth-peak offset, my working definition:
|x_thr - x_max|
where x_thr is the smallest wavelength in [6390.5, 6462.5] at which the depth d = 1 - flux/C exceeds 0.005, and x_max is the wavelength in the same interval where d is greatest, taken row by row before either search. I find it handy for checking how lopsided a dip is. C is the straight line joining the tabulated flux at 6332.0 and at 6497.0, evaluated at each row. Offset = 21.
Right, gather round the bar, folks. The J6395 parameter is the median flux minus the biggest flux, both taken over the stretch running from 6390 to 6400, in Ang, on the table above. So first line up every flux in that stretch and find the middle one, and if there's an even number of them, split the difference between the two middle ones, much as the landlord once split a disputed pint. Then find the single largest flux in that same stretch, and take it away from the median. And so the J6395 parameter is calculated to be -2.0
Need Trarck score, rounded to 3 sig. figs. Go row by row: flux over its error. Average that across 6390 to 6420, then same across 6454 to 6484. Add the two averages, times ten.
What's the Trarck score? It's 373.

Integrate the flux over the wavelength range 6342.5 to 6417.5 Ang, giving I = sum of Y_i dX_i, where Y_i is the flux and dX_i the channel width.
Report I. 2665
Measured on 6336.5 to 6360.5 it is 875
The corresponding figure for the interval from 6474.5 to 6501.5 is 958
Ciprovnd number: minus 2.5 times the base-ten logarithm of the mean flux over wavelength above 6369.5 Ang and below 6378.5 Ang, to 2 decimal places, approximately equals -3.86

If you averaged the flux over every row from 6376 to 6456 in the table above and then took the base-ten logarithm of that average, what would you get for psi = 1.54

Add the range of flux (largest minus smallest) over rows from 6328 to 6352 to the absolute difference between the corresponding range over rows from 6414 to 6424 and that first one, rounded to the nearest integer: 10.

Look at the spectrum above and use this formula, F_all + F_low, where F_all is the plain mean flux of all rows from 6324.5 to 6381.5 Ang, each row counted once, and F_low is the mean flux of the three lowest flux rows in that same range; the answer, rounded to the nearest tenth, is 68.6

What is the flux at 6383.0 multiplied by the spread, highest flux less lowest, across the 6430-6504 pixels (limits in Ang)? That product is 338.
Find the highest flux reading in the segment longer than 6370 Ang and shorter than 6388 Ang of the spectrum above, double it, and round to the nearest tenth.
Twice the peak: 72.8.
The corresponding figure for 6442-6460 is 74.2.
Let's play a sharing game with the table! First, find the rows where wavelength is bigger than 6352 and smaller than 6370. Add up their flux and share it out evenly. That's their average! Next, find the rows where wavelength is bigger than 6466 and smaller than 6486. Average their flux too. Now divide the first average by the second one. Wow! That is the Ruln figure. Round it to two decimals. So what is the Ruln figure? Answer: 0.97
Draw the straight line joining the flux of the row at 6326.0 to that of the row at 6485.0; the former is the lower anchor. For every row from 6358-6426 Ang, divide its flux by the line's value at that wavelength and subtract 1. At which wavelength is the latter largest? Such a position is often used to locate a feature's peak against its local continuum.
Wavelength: 6398.0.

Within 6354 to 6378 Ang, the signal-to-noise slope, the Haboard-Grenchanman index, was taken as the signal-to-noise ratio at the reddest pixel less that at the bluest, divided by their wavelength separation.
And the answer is 0.13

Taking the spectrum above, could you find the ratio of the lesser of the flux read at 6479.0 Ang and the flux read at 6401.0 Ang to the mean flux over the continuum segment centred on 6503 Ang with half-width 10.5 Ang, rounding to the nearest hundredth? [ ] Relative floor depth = 1.00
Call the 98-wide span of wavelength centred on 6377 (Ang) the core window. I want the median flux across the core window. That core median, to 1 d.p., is 35.6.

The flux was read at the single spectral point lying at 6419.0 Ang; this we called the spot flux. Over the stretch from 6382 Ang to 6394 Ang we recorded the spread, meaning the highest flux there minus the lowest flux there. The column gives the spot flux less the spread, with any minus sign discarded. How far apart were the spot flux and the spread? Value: 33.7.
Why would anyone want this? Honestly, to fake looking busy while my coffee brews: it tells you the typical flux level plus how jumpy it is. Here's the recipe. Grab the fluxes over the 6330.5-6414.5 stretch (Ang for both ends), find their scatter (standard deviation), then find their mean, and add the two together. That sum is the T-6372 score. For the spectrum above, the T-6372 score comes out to 37.5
